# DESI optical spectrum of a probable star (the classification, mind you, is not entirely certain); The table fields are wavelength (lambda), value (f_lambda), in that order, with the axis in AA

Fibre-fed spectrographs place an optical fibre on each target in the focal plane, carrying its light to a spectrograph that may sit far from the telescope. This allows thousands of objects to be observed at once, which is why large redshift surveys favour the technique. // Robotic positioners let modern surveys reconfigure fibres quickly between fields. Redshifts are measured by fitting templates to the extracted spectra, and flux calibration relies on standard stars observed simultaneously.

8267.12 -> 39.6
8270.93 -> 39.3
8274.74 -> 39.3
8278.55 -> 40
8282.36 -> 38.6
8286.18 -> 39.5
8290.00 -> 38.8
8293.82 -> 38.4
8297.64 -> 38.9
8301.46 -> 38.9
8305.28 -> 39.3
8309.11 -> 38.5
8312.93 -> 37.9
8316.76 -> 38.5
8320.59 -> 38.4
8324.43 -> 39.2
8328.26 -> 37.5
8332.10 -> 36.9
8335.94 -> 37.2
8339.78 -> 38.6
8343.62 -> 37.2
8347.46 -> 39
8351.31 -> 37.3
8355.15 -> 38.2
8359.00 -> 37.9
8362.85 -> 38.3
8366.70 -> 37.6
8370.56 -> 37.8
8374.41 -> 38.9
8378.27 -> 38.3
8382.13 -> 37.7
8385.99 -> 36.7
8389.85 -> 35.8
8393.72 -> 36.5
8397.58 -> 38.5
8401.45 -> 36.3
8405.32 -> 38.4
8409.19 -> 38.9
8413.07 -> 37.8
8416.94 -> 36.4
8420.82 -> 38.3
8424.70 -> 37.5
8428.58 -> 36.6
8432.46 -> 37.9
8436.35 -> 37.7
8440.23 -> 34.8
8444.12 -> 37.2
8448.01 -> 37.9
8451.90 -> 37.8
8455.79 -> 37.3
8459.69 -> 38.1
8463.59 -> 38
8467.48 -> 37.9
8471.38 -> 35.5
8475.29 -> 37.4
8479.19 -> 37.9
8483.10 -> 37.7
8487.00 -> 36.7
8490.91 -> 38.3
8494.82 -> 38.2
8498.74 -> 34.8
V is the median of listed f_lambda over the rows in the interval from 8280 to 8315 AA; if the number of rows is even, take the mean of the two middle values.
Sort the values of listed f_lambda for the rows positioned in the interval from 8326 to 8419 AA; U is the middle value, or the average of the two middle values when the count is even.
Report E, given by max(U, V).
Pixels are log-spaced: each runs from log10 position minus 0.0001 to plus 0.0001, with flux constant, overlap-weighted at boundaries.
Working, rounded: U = 37.75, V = 38.80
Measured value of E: 38.8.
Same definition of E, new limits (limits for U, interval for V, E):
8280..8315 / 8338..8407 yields 38.8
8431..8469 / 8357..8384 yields 37.9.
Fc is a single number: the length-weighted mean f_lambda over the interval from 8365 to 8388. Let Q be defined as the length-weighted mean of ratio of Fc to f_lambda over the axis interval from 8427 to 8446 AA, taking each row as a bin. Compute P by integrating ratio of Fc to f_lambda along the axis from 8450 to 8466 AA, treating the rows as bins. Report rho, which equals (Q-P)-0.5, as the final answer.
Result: -15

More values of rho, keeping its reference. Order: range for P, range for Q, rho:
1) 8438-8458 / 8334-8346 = -20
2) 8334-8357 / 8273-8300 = -22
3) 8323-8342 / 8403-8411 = -19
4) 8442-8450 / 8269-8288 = -8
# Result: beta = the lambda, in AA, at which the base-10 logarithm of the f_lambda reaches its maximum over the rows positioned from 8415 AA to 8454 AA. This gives 8420.82 AA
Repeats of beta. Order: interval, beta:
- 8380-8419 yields 8409.19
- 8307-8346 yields 8324.43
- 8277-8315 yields 8278.55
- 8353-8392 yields 8374.41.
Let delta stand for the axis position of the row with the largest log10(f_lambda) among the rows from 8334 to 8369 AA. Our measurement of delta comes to 8347.46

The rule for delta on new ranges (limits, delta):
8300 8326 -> 8305.28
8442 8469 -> 8459.69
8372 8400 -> 8374.41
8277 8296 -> 8278.55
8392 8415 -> 8409.19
